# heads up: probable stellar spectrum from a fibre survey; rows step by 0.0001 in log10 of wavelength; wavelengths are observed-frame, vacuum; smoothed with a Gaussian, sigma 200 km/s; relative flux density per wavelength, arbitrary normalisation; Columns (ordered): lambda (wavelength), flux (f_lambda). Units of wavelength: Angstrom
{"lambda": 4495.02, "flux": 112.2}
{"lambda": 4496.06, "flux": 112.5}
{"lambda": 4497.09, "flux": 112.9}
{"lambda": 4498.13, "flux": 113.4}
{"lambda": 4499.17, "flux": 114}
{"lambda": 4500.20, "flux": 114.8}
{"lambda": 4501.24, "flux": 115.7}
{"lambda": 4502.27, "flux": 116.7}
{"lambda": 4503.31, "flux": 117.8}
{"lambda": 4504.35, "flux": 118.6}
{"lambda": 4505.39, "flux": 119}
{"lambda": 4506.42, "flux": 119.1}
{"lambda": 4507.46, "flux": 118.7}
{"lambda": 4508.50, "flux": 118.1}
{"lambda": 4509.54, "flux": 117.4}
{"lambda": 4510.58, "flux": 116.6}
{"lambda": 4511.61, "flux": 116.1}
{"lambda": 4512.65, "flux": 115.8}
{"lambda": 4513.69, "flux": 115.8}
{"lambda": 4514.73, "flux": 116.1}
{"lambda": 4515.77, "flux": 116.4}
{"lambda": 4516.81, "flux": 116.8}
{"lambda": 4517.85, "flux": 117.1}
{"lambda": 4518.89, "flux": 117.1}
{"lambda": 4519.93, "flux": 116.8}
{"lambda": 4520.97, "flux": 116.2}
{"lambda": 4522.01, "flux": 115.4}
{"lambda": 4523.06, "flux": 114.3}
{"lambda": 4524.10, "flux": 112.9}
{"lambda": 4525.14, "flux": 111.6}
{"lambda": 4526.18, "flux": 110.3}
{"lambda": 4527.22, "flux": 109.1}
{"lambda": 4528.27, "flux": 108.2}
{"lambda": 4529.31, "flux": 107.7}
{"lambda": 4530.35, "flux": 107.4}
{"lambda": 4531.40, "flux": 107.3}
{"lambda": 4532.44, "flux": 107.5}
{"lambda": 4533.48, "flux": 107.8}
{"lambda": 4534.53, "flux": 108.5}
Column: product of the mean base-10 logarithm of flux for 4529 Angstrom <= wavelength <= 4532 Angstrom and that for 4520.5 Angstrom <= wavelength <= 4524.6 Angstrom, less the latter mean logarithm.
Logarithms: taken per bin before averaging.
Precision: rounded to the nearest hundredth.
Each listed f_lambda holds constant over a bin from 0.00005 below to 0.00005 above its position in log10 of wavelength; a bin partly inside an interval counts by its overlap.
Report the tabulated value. 2.12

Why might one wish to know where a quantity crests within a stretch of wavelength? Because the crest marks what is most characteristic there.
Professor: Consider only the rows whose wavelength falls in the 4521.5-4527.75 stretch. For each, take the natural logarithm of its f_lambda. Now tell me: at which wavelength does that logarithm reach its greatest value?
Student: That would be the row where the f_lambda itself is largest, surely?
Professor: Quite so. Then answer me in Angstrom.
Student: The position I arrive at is 4522.01 Angstrom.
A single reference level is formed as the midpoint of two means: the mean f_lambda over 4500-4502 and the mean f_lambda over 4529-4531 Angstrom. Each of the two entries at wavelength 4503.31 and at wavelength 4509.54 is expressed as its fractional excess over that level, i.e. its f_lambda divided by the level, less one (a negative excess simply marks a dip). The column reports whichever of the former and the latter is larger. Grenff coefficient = 0.057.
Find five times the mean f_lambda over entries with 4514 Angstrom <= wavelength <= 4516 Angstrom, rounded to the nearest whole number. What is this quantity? 581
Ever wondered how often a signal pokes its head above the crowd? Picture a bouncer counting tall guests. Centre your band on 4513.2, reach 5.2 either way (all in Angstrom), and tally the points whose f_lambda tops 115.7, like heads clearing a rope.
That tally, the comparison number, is 10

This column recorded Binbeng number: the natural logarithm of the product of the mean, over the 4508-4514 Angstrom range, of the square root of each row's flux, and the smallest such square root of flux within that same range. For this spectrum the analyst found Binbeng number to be 4.76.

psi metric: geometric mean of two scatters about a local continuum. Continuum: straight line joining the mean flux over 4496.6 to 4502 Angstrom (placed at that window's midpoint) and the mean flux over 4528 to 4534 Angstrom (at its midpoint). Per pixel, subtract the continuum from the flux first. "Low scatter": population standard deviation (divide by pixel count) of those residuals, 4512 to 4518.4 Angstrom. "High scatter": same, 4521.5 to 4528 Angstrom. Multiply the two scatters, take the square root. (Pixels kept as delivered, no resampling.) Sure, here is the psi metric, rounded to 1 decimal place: 1.2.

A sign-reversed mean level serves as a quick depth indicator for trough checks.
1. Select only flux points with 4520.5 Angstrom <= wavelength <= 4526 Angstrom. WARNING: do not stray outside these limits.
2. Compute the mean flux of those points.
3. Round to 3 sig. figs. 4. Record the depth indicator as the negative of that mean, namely -114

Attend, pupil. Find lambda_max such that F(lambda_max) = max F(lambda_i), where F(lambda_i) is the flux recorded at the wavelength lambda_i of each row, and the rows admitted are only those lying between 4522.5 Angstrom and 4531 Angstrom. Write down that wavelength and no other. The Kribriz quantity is 4523.06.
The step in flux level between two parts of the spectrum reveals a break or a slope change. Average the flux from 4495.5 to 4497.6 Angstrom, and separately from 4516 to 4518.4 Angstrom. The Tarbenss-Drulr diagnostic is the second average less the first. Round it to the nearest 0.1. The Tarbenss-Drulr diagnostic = 4.2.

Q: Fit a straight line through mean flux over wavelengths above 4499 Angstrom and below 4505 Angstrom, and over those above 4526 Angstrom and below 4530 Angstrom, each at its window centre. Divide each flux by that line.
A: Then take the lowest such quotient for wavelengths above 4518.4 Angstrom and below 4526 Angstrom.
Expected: 1.019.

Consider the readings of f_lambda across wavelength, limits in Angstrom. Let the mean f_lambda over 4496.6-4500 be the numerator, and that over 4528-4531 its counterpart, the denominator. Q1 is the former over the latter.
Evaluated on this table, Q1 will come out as 1.05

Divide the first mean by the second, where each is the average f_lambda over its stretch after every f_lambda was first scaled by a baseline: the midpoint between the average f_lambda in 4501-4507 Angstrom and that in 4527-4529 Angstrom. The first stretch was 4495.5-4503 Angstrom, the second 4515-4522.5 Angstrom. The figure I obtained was 0.98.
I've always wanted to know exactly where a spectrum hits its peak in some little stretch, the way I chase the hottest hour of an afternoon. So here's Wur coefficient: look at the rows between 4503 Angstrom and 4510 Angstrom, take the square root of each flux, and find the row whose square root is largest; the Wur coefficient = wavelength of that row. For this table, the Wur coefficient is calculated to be 4506.42 Angstrom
